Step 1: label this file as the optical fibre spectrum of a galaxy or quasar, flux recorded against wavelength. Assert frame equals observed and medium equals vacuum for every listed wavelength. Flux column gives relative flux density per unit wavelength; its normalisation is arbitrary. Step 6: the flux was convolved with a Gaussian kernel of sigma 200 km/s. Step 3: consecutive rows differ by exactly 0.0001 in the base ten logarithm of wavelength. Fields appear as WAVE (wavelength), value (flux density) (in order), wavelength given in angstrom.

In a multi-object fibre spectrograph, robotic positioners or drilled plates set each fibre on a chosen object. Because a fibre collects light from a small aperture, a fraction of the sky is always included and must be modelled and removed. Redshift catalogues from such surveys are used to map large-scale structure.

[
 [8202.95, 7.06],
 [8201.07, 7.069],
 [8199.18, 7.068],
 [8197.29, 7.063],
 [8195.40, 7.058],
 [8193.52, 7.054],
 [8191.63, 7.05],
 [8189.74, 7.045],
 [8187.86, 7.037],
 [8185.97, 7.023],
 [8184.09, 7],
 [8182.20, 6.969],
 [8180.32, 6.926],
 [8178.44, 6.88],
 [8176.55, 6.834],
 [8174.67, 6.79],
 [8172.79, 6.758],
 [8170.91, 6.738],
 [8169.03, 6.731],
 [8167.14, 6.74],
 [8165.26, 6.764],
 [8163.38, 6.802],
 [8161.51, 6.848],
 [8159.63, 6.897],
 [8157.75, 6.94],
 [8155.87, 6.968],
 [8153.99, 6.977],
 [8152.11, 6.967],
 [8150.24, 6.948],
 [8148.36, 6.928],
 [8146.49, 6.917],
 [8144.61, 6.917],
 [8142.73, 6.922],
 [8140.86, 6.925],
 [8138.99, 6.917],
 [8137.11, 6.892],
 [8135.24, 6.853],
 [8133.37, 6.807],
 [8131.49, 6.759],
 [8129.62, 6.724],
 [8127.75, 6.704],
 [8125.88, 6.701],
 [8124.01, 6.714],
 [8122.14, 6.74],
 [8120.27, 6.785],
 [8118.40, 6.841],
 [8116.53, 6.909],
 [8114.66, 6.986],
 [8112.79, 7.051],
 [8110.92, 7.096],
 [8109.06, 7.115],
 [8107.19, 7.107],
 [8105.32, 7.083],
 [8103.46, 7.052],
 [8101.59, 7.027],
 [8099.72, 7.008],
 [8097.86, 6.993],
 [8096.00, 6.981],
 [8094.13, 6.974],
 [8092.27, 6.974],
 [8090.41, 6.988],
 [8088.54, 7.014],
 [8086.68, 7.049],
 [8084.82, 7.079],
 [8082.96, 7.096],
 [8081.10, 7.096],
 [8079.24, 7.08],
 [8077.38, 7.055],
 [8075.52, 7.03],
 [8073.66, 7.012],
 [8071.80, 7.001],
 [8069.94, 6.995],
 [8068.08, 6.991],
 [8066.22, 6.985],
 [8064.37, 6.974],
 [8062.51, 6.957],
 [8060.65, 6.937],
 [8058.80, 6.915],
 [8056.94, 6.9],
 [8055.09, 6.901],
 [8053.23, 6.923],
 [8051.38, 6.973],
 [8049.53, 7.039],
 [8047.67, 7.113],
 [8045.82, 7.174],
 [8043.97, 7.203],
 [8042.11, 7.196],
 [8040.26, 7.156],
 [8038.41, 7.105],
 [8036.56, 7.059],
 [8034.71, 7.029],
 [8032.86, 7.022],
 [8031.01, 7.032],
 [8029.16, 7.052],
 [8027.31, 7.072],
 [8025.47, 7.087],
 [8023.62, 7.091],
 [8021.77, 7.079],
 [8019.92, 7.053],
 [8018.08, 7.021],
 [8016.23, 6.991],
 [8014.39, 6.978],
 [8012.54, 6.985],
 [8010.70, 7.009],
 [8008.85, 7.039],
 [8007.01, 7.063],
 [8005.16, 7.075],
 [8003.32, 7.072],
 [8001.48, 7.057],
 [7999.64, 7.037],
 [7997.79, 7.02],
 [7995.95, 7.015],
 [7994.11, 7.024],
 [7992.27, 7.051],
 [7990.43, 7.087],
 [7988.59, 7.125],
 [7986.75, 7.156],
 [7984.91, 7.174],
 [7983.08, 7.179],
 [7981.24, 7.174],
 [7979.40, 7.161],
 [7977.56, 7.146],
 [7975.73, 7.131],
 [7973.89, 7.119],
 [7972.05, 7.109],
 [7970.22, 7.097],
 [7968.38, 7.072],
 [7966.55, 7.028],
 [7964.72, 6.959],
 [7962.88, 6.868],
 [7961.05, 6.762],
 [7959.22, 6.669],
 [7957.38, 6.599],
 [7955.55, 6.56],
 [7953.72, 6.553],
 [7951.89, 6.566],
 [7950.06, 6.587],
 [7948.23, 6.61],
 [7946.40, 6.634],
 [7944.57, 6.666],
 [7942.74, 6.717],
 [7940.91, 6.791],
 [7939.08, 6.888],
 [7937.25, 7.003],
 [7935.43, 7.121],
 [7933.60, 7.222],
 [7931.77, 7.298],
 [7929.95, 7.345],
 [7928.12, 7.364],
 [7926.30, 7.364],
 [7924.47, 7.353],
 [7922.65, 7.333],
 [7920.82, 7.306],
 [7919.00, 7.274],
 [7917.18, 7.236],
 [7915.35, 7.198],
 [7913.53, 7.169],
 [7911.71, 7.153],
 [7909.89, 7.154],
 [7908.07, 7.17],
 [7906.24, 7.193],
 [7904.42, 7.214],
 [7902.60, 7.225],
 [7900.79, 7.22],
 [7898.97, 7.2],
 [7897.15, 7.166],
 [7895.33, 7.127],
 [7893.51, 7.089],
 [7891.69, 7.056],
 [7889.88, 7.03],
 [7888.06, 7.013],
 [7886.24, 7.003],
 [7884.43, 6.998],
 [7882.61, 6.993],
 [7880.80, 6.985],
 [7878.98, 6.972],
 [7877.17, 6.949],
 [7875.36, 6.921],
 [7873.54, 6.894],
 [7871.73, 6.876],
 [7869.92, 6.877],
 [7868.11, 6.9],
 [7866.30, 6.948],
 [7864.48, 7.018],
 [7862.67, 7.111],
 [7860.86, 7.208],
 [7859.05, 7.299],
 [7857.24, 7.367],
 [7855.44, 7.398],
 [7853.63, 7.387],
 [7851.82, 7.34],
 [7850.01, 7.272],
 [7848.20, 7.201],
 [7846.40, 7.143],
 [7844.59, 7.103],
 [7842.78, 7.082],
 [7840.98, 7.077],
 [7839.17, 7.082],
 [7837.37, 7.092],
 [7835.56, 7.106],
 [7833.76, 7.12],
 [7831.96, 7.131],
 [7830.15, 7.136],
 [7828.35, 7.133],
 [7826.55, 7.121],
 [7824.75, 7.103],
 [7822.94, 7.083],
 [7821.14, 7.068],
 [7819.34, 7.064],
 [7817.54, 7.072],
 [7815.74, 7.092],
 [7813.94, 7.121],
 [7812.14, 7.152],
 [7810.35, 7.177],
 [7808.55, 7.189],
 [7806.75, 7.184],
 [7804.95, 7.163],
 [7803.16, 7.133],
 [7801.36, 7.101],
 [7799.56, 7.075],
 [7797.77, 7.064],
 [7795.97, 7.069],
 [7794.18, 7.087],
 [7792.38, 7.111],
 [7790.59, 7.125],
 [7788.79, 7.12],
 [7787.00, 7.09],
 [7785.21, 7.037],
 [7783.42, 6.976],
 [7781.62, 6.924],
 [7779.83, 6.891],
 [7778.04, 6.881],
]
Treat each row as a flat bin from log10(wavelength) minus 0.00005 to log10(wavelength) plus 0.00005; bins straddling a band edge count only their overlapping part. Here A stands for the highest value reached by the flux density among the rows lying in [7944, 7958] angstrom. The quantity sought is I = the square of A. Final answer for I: 44.4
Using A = 6.666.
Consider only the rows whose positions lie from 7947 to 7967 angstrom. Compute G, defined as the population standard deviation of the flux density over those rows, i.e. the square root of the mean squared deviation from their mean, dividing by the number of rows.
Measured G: 0.16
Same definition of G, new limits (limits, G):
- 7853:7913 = 0.15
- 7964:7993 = 0.06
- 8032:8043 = 0.06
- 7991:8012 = 0.02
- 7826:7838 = 0.01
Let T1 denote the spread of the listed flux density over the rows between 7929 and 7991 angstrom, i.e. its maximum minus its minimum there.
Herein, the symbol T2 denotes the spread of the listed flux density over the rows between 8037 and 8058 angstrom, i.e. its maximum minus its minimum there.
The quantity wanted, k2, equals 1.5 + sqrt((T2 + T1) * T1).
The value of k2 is 2.43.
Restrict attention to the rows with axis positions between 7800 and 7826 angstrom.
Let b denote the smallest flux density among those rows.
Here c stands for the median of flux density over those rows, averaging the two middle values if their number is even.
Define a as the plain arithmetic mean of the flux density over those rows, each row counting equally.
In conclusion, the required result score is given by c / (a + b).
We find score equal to 0.501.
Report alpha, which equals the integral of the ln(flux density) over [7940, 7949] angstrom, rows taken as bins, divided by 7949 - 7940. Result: 1.90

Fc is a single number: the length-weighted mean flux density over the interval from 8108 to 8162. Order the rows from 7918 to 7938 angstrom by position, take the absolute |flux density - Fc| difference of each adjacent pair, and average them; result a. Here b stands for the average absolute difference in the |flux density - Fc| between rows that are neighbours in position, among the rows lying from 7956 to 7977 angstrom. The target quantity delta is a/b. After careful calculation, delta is 0.9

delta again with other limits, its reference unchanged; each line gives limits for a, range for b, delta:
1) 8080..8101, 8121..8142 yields 0.6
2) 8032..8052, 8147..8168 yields 1.5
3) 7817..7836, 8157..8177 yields 0.4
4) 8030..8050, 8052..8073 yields 2.9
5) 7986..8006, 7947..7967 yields 0.4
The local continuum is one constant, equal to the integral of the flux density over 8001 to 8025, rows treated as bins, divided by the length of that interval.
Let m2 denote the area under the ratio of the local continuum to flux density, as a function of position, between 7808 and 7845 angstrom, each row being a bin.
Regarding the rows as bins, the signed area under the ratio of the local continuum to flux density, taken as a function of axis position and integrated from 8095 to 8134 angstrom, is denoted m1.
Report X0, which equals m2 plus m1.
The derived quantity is 76.4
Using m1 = 39.7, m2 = 36.6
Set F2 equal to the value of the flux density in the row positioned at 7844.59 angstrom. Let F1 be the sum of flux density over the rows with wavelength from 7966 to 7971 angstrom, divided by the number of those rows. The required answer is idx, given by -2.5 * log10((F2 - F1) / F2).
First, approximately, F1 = 7.07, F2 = 7.103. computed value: 5.7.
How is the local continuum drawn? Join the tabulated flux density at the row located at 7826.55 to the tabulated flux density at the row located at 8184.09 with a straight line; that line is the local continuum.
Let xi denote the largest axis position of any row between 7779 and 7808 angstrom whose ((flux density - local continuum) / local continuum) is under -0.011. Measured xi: 7785.21 angstrom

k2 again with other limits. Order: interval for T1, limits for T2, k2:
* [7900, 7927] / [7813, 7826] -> 1.74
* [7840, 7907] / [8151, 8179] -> 2.13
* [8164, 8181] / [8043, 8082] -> 1.81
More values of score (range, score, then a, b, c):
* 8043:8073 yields 0.502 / 7.00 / 6.9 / 6.98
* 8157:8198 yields 0.507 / 6.91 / 6.731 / 6.91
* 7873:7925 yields 0.510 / 7.12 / 6.894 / 7.15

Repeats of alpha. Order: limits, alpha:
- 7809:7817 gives 1.97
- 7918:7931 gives 1.99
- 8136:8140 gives 1.93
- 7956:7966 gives 1.91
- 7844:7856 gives 1.98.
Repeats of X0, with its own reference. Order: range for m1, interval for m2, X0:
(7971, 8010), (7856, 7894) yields 76.8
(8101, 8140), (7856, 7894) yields 77.9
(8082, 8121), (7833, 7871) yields 76.6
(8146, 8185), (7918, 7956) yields 78.3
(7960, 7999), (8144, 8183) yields 78.8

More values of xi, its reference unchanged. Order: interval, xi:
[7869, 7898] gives 7888.06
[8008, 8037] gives 8014.39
